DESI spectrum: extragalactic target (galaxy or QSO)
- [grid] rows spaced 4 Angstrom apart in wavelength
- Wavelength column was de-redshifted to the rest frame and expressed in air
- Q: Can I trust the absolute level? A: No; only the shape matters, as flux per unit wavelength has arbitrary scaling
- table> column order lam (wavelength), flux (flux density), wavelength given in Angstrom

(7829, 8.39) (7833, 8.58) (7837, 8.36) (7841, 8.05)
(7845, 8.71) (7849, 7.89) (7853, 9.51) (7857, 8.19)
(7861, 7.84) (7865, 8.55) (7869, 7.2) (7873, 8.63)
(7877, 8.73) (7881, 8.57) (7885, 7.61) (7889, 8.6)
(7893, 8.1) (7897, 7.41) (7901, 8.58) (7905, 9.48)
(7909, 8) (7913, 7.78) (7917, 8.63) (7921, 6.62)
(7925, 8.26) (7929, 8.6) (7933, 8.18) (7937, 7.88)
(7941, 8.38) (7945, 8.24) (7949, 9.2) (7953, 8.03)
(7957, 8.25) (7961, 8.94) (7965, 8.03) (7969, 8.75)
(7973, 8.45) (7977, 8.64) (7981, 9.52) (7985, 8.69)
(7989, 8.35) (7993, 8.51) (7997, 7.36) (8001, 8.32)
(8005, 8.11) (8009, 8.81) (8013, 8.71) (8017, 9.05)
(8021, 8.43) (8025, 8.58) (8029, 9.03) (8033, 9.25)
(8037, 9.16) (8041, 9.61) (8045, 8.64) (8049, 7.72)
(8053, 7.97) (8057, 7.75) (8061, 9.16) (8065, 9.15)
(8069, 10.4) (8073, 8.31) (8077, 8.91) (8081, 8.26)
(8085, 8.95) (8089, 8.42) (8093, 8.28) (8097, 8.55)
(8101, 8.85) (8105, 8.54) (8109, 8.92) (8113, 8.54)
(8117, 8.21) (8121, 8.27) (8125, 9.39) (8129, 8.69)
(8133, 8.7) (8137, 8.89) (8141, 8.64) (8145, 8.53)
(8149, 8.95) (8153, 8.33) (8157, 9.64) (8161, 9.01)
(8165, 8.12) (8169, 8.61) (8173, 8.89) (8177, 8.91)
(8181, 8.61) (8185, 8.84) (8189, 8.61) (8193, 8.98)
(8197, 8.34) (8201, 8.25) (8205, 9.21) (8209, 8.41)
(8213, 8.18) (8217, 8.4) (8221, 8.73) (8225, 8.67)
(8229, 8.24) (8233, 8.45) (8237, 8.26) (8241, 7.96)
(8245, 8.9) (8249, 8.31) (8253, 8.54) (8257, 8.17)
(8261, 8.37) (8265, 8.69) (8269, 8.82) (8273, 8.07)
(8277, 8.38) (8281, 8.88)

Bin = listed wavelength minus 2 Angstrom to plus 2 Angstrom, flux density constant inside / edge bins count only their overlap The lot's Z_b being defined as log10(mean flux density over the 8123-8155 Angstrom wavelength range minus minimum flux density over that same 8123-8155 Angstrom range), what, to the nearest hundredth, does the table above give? -0.36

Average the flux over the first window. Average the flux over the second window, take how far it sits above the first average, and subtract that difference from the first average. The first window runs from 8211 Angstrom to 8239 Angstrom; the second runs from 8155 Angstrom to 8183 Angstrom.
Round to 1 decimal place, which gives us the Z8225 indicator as 8.0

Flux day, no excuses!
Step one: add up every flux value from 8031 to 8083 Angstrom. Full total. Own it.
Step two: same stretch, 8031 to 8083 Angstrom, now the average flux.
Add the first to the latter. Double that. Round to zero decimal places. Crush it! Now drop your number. 246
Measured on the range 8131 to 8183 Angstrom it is 245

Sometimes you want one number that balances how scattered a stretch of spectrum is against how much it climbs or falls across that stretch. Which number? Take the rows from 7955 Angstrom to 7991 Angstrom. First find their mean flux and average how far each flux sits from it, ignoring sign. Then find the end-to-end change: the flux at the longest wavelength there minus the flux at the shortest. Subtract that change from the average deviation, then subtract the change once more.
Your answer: 0.1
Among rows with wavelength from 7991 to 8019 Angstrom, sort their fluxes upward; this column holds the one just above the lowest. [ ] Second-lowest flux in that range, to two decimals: 8.11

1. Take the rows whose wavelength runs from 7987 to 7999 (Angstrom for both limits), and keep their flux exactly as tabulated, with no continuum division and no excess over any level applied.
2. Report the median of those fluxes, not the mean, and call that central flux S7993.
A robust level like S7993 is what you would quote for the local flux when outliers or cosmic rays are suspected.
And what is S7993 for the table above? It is 8.35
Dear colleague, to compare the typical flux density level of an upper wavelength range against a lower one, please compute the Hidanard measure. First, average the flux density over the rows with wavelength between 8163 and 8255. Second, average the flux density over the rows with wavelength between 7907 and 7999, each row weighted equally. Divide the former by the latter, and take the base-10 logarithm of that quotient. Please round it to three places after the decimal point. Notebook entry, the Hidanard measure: 0.011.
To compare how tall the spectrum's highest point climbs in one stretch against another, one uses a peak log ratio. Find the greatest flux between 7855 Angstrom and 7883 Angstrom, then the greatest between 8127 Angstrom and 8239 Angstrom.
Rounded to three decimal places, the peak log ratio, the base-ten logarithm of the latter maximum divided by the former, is 0.043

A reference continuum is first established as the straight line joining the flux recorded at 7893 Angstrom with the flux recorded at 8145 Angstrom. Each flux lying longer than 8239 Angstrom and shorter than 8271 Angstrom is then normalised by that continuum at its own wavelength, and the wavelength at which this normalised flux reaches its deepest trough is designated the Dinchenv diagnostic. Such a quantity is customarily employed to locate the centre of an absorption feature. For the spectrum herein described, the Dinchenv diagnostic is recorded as 8241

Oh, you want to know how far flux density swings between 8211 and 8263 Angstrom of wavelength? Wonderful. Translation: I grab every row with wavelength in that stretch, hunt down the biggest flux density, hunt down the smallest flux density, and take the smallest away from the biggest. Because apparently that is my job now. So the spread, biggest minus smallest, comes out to 0.94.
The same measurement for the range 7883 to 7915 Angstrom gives 2.07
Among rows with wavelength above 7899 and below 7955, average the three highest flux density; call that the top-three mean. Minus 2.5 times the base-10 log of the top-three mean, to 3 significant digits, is -2.40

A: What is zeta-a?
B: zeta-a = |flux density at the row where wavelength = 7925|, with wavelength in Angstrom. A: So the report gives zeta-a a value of 8.3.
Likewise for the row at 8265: 8.7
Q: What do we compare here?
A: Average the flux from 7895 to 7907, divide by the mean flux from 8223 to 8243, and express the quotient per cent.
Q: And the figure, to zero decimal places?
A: 102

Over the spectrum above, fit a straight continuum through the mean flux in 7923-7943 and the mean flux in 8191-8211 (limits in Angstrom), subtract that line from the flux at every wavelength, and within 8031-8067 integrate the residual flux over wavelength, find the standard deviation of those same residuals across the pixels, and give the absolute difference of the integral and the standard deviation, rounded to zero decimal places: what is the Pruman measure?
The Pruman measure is 10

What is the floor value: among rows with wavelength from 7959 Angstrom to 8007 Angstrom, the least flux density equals 7.36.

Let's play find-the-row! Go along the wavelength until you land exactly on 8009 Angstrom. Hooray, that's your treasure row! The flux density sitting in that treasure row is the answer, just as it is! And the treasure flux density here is 8.81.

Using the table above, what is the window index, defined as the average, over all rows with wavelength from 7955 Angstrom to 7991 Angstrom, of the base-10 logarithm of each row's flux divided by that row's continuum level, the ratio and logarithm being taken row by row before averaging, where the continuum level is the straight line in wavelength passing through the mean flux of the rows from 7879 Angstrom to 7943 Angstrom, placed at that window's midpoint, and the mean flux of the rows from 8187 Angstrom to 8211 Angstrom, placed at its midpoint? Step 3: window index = 0.018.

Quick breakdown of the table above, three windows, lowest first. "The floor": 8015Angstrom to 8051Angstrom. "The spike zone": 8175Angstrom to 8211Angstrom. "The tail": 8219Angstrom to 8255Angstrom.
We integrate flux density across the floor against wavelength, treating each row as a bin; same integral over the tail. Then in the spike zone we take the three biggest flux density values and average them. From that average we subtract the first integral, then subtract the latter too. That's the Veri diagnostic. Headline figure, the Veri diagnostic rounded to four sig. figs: -613.1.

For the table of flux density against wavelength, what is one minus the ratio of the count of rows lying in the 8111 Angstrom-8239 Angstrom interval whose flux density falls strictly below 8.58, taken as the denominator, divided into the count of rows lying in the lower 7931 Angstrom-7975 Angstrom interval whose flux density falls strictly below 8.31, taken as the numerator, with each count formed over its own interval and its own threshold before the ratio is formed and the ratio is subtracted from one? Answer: 0.57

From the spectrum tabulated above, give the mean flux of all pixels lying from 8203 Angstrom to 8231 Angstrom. 8.55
